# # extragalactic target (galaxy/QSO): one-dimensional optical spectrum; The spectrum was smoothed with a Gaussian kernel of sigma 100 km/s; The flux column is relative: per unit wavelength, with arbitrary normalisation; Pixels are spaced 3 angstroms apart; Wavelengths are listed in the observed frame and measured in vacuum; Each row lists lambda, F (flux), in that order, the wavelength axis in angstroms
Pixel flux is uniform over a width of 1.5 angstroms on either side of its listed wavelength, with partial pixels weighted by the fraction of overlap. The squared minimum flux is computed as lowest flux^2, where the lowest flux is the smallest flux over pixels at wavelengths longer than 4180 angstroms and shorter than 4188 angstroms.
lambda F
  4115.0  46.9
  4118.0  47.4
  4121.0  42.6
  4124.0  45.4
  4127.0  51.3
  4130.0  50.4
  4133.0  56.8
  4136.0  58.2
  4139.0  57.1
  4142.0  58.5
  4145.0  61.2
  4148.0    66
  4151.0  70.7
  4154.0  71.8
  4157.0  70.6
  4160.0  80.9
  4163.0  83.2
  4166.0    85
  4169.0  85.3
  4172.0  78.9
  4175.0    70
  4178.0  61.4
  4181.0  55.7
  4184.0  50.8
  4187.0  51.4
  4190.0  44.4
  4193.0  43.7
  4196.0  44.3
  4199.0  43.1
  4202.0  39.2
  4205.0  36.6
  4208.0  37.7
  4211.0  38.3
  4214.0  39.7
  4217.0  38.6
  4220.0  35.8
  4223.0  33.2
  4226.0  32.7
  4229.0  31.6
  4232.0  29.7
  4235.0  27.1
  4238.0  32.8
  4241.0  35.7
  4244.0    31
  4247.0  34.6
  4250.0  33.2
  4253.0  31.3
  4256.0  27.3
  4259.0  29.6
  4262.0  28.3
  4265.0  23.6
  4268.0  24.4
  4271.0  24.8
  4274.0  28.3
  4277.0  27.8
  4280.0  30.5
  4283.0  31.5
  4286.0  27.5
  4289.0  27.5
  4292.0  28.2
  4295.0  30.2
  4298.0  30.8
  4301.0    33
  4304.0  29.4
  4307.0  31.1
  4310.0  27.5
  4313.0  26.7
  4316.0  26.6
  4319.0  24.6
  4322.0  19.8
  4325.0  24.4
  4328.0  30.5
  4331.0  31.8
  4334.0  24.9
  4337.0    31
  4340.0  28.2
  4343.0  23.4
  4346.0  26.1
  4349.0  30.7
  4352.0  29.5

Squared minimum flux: 2581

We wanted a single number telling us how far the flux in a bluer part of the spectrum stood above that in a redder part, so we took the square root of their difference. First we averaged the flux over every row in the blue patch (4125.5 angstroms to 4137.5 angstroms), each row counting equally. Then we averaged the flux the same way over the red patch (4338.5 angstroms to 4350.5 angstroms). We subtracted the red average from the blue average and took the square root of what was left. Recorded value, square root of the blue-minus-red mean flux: 5.2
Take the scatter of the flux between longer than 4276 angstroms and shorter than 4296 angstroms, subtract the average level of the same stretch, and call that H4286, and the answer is -27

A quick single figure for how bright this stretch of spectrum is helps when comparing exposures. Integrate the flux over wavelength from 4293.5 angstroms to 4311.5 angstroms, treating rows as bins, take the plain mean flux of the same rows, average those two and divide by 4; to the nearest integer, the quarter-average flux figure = 72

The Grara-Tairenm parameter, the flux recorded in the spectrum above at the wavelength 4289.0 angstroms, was 27.5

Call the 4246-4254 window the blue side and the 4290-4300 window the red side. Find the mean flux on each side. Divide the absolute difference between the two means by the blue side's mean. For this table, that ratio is 0.10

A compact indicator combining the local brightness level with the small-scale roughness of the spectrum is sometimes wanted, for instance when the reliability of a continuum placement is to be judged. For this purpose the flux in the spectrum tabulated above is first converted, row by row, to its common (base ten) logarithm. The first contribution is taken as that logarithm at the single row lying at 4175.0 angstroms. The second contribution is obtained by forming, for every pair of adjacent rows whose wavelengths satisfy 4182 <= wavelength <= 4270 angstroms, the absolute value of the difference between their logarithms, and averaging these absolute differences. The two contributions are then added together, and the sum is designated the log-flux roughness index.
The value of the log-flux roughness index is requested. 1.88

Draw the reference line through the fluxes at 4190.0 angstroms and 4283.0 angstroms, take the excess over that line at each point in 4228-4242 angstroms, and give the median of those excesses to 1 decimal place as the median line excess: -7.4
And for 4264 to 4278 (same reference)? -8.4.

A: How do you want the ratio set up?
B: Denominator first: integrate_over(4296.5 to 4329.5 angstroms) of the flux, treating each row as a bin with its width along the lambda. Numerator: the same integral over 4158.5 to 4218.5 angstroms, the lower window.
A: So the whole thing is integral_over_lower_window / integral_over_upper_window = 3.6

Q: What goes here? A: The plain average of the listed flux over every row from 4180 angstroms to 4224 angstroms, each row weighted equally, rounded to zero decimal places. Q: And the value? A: 42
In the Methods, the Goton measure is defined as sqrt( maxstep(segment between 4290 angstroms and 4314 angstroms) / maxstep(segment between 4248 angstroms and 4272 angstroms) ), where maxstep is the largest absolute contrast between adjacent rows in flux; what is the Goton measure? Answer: 0.88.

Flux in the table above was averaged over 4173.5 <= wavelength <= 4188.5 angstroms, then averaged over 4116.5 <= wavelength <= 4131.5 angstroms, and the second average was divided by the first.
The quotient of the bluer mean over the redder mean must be 0.82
